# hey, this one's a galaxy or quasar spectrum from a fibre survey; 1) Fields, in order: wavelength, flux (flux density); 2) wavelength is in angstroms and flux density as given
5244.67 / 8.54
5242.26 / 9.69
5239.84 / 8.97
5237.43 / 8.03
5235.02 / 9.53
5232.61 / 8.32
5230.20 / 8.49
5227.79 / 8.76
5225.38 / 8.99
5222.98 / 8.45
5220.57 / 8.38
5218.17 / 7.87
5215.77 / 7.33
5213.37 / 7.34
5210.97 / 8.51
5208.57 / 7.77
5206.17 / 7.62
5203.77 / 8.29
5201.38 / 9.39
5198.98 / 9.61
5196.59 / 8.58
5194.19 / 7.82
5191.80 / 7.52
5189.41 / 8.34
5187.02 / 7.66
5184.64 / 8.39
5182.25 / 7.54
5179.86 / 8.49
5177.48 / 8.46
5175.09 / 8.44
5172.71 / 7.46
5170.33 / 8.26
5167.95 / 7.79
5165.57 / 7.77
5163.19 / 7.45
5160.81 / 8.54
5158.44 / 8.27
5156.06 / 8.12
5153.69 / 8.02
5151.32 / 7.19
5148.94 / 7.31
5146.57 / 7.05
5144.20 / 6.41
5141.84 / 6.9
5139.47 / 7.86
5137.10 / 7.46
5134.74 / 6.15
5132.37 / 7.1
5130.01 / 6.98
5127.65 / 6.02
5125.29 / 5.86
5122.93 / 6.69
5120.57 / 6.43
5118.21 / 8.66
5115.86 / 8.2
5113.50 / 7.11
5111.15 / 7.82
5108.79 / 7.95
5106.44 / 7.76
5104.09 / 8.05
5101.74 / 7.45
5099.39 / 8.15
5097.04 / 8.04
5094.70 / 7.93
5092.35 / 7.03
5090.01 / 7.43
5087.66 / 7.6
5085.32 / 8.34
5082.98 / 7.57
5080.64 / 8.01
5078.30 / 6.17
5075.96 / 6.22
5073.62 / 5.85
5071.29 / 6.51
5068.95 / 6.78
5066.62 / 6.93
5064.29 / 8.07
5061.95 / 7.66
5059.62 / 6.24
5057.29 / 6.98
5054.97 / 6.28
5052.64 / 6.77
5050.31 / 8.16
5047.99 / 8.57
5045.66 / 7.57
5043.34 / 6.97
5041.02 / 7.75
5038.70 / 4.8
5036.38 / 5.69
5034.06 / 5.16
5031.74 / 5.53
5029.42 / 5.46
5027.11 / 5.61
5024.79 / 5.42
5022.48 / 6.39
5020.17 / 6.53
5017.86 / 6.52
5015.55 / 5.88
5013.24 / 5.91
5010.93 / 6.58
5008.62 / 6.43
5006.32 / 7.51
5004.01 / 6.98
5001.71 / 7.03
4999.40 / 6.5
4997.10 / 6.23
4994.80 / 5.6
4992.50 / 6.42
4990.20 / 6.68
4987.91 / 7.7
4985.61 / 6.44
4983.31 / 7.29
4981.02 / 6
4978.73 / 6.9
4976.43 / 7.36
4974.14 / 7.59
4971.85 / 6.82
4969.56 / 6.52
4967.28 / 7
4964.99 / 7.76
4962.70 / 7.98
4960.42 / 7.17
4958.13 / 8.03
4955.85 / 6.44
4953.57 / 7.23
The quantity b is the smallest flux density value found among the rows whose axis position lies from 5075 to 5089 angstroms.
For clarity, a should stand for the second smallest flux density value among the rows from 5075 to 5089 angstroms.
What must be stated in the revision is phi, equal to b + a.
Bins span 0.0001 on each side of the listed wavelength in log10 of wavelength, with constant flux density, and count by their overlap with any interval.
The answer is 12.4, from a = 6.22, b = 6.17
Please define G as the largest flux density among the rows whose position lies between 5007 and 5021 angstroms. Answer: 6.58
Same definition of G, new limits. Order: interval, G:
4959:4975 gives 7.98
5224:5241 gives 9.53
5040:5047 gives 7.75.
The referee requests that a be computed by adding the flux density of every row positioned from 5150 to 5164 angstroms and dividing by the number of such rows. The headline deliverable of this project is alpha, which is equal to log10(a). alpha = 0.90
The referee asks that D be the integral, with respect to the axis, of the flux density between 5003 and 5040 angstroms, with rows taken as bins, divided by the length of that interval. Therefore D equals 6.0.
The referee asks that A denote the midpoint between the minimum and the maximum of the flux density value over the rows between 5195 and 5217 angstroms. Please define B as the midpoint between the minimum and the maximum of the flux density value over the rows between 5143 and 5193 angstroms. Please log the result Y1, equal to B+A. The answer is 15.9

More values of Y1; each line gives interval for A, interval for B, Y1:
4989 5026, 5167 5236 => 14.9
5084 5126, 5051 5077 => 14.2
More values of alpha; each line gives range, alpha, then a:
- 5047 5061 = 0.86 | 7.2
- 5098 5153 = 0.86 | 7.2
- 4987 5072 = 0.82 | 6.6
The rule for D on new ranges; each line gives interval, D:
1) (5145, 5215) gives 8.0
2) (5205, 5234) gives 8.2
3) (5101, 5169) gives 7.4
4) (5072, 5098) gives 7.3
